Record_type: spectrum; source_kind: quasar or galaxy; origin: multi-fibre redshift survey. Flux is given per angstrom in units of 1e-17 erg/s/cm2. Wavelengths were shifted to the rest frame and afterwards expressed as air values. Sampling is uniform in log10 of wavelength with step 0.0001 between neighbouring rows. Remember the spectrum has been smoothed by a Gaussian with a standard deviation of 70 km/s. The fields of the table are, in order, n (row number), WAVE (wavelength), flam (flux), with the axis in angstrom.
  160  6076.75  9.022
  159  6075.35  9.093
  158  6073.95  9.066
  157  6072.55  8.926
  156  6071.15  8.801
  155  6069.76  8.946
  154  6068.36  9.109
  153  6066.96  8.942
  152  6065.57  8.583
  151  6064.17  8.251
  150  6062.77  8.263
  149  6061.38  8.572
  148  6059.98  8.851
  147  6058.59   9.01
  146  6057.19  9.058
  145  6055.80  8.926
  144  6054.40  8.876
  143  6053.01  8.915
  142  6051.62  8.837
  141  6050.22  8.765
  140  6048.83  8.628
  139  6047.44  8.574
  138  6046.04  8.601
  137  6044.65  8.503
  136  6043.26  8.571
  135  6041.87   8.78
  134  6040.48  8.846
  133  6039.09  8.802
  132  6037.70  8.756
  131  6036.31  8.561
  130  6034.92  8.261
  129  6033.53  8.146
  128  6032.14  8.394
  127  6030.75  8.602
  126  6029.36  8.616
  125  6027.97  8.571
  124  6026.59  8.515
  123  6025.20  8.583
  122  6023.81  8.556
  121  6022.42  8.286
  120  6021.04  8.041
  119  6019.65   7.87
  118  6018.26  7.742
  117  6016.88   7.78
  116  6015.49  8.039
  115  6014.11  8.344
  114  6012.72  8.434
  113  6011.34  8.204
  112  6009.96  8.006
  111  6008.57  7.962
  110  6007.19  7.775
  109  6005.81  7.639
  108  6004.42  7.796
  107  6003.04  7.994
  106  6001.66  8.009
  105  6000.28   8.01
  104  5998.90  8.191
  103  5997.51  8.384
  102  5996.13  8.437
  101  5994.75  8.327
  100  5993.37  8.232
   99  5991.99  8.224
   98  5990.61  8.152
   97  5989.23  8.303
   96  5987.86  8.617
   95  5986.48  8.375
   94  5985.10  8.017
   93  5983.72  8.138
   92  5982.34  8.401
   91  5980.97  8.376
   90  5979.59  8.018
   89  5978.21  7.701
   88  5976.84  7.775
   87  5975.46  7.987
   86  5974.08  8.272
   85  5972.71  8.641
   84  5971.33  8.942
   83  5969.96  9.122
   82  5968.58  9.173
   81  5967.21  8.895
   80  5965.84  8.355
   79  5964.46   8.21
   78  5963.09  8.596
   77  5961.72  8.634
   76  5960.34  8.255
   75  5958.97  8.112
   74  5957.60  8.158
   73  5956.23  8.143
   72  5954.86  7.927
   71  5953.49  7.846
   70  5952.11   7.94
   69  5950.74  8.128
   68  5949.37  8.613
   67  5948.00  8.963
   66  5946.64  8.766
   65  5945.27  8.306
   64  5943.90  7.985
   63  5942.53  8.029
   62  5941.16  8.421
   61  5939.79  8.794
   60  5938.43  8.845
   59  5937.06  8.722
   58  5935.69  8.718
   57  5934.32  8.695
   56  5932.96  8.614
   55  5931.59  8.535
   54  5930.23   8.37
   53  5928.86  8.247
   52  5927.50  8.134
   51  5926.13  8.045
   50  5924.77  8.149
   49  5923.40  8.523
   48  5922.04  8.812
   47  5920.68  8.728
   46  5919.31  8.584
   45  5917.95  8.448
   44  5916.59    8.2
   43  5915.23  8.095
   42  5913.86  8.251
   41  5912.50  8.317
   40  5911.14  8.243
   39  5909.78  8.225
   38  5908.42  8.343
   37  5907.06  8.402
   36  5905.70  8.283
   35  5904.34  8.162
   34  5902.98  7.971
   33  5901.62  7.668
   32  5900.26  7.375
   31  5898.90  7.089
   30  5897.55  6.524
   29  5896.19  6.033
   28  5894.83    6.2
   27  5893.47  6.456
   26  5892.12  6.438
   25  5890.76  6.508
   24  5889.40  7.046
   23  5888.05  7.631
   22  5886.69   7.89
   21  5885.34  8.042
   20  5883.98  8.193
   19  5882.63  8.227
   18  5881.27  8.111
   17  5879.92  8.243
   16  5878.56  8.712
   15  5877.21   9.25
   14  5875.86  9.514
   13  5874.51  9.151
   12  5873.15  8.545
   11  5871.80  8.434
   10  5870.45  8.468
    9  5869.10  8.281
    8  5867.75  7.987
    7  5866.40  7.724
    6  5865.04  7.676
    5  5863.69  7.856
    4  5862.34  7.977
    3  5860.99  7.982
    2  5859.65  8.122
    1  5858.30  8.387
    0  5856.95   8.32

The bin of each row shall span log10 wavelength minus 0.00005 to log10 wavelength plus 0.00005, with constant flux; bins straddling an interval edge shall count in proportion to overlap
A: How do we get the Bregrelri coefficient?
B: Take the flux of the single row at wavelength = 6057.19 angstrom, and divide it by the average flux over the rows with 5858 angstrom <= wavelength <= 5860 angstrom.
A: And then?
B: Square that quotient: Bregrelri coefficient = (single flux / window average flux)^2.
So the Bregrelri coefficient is 1.2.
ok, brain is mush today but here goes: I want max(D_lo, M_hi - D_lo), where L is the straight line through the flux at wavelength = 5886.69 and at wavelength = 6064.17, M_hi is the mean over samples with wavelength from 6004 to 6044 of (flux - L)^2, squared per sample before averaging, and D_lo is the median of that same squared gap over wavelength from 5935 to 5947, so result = 0.53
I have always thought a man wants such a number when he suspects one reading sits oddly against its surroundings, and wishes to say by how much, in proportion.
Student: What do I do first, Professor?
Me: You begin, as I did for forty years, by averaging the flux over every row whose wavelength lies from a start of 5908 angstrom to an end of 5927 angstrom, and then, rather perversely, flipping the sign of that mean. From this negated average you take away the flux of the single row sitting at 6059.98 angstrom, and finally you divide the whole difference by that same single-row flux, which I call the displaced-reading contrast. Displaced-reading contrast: -1.94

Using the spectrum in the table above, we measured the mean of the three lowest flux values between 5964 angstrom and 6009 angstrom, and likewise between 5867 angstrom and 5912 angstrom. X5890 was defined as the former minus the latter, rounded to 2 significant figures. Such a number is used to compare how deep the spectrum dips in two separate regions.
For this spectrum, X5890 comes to 1.5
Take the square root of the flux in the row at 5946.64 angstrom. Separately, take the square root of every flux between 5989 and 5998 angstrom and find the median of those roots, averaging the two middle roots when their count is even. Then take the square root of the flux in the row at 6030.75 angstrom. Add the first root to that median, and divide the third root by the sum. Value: 0.502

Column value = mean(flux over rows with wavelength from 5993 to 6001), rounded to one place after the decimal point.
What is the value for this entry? 8.3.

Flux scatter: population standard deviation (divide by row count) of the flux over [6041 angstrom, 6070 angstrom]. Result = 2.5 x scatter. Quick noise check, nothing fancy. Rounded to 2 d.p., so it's 0.59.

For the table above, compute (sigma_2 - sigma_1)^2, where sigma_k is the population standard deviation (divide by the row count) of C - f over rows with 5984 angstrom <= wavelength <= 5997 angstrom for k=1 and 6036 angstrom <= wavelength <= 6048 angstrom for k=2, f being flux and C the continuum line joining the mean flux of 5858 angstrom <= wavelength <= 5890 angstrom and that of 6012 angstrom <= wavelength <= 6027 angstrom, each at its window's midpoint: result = 0.002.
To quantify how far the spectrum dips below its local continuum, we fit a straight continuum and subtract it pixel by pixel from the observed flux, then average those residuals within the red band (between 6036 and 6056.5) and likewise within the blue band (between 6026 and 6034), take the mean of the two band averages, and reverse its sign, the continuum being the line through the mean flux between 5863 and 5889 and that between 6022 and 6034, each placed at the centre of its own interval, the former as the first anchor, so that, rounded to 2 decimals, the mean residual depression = -0.12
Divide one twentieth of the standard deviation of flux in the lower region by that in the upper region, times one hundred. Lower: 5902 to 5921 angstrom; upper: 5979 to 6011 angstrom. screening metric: 4.0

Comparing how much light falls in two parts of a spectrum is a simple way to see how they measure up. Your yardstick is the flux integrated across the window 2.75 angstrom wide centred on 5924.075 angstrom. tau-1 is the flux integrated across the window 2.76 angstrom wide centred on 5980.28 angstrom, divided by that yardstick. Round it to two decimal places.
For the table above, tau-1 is 0.99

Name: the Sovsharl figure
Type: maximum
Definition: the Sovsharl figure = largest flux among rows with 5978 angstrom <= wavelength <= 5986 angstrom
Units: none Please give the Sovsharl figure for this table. 8.401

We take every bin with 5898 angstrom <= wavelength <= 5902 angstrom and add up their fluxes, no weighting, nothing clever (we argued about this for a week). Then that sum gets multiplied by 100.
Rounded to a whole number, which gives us 2213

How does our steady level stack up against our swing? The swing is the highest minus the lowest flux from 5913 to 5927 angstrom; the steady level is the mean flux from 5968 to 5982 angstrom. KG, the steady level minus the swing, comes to 7.6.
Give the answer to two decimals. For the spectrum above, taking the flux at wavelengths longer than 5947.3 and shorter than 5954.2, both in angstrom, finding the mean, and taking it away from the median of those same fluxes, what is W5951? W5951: -0.17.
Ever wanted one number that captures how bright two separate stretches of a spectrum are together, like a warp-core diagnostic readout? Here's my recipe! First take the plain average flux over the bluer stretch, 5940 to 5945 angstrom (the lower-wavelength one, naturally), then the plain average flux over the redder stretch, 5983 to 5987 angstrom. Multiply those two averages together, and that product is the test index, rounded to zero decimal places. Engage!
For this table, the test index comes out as 67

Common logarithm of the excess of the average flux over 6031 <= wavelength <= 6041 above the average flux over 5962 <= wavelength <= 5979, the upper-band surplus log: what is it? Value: -1.2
